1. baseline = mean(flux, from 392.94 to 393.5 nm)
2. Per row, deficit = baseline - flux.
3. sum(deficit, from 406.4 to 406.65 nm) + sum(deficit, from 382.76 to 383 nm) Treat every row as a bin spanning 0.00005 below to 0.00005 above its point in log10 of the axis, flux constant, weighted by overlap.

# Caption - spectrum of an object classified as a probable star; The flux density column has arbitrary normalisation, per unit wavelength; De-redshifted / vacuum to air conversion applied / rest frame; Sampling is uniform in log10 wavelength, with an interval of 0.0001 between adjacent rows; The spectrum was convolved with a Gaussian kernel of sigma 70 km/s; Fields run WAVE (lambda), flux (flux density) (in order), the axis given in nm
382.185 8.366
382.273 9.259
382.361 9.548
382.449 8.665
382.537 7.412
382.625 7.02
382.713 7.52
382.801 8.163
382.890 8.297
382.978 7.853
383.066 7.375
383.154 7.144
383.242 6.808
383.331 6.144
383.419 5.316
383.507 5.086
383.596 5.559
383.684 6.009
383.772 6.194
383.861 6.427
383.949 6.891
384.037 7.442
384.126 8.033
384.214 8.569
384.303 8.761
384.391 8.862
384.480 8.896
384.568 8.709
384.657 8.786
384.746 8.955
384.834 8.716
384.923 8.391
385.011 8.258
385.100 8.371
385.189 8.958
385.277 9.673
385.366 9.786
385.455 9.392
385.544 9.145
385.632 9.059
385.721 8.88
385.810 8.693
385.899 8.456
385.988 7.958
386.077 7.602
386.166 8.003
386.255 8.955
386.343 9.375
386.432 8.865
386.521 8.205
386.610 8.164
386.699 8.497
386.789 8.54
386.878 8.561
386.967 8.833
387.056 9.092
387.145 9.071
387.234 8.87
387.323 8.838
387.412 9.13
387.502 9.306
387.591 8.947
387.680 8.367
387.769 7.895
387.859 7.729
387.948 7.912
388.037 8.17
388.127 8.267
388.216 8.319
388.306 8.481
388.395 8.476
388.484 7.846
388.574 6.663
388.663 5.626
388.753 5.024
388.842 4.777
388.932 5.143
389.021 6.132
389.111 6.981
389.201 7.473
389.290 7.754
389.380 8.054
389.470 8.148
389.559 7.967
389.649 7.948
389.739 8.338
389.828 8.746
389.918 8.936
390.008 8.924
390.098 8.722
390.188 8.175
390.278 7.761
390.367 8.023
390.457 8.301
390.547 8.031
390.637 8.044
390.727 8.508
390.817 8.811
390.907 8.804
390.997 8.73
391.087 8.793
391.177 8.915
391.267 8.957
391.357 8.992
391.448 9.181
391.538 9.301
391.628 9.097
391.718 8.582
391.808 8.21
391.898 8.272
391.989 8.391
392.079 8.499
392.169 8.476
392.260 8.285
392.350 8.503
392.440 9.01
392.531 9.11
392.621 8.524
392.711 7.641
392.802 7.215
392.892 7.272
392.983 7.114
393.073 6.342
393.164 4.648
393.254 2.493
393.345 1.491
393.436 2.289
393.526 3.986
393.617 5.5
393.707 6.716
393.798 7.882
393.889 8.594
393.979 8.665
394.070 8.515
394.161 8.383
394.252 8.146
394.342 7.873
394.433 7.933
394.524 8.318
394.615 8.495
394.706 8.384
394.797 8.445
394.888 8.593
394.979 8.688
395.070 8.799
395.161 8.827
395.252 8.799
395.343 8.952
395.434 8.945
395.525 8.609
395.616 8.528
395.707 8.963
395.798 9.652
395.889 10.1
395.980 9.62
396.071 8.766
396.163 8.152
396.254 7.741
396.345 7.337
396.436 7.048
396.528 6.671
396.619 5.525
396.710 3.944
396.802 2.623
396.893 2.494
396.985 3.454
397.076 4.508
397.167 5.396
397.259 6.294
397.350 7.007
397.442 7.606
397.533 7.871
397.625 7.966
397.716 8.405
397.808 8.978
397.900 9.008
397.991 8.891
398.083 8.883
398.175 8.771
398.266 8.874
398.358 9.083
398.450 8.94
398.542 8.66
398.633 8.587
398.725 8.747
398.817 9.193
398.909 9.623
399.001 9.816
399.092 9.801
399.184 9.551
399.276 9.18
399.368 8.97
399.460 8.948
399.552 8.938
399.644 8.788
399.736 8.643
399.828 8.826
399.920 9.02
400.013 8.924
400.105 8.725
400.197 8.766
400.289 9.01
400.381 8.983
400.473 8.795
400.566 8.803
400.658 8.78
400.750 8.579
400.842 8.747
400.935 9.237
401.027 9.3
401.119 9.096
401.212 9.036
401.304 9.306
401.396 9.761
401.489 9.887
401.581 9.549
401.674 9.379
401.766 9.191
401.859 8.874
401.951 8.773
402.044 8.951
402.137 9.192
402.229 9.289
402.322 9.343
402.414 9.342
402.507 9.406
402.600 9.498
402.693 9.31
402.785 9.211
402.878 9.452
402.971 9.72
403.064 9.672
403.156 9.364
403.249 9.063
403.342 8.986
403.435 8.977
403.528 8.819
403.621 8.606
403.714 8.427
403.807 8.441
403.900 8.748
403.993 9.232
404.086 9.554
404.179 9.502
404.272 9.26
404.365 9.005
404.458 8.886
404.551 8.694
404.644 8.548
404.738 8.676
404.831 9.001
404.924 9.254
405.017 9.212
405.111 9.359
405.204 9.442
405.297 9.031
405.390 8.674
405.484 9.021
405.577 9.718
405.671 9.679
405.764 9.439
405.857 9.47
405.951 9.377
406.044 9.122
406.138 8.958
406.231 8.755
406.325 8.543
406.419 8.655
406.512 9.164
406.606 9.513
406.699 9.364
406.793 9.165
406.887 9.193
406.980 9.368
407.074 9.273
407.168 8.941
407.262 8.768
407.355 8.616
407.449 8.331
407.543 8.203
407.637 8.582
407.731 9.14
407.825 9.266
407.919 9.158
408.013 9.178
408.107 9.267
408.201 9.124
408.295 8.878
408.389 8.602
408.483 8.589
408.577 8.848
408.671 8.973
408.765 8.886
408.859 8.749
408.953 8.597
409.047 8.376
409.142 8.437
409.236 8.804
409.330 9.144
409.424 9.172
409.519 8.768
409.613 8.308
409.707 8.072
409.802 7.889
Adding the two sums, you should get -27.3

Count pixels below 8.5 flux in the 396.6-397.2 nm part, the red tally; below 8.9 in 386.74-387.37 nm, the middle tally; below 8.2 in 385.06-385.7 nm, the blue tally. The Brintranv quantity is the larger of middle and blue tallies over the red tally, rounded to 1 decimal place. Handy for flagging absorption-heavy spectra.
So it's 0.7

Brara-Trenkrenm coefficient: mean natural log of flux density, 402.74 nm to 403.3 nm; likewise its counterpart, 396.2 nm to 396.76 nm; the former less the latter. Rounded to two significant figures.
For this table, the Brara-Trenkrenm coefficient 0.41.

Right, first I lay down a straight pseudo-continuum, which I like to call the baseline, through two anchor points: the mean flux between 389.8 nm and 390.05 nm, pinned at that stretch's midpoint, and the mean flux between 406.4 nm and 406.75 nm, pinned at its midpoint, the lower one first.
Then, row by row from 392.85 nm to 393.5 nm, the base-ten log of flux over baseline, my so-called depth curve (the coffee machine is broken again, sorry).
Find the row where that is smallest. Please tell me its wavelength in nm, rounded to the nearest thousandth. 393.345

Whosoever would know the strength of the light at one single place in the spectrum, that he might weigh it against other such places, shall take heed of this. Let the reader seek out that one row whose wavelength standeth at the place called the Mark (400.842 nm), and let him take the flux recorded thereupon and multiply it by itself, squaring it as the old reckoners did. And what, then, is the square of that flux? 77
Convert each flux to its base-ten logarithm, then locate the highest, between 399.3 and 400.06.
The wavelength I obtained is 399.920 nm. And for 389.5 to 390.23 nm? 389.918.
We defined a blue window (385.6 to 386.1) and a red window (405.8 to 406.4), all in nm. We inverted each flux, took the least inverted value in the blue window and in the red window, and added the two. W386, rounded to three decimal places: 0.216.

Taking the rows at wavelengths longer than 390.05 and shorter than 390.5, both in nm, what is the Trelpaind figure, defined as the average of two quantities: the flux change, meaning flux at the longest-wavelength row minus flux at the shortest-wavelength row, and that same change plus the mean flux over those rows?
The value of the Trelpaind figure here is 3.7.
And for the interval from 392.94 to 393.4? -3.4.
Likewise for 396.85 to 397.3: 6.0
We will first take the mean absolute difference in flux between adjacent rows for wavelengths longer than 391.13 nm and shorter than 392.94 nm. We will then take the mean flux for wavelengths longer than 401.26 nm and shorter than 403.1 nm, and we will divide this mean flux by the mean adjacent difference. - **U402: 37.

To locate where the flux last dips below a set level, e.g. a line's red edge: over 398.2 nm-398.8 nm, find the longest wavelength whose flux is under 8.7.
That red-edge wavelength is 398.633 nm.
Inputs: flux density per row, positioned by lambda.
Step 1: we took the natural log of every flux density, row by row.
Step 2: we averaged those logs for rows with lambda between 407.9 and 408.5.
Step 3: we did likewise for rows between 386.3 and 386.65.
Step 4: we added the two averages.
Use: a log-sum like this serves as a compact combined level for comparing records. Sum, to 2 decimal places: 4.35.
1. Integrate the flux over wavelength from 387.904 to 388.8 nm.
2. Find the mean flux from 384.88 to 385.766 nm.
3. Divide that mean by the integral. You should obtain 1.3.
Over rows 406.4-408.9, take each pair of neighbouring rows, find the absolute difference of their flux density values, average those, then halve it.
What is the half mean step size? 0.10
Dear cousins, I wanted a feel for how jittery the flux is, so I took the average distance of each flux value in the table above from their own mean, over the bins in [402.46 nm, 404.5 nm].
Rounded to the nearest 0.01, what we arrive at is 0.32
